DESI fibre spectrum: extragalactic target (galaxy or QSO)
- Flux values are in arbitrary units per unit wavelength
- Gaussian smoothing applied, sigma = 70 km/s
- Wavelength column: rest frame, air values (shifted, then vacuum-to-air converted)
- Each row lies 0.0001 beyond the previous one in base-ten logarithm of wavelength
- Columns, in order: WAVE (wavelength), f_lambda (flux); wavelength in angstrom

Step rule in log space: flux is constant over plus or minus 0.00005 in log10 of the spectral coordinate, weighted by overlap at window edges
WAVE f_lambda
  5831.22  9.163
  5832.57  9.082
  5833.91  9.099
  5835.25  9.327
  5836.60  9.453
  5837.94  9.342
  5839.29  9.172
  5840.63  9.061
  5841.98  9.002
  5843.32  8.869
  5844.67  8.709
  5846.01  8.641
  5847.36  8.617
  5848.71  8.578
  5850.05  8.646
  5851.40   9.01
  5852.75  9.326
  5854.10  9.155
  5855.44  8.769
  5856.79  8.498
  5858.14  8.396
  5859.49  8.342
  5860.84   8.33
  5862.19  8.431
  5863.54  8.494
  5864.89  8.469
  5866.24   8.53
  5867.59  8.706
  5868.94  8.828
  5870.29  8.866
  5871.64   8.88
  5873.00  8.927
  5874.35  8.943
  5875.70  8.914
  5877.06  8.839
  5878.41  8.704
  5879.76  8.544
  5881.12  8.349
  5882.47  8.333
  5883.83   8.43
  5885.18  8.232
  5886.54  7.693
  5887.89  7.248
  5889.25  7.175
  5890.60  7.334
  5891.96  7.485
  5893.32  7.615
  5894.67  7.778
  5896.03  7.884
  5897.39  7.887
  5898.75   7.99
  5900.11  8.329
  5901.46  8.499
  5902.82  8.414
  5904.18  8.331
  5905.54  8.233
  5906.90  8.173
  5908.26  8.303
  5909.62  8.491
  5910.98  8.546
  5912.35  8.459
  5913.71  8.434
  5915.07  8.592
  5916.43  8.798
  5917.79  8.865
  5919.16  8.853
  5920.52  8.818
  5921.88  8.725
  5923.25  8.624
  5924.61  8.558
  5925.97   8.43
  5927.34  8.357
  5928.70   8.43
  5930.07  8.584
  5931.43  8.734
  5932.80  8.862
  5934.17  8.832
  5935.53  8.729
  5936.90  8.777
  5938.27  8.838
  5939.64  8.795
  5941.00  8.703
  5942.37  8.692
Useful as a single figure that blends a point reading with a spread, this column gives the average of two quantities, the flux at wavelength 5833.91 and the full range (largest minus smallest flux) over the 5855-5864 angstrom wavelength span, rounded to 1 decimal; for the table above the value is 4.8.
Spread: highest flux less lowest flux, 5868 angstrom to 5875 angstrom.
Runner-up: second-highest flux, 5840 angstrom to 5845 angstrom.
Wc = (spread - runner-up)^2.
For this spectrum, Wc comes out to 79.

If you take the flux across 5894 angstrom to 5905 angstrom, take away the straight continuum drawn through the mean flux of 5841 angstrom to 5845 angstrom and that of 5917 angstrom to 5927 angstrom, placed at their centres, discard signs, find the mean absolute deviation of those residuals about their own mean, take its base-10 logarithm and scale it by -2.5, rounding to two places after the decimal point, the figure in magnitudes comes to 1.46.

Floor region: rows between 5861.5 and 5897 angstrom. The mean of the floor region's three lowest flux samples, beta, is 7.25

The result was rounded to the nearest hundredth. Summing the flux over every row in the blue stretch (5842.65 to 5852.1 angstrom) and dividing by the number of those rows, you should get 8.72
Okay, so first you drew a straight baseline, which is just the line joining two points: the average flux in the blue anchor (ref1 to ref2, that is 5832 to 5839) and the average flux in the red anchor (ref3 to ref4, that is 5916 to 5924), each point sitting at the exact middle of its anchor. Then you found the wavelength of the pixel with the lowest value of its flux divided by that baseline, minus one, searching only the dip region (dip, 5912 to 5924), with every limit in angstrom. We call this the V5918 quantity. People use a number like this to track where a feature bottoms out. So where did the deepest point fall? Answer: 5913.71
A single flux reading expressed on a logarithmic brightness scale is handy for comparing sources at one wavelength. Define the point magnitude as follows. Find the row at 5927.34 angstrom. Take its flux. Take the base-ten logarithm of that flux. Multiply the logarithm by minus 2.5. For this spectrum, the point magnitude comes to -2.31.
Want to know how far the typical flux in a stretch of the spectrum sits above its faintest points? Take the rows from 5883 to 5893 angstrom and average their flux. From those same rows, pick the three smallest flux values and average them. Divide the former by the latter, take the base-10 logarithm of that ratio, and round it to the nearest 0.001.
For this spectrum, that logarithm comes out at 0.024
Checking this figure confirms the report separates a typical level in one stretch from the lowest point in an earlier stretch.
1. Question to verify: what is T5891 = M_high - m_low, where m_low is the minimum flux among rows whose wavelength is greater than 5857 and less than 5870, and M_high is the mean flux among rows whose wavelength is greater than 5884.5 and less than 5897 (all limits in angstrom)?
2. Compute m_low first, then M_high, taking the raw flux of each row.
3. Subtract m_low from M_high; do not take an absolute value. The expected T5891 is -0.7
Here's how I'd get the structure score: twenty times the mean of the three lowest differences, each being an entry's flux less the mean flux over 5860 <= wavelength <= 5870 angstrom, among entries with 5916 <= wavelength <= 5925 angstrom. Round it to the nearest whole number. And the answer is 2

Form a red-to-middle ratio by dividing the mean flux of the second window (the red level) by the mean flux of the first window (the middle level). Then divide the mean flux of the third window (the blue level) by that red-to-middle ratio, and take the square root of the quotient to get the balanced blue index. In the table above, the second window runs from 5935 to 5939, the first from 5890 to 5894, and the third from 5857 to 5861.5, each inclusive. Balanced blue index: 2.67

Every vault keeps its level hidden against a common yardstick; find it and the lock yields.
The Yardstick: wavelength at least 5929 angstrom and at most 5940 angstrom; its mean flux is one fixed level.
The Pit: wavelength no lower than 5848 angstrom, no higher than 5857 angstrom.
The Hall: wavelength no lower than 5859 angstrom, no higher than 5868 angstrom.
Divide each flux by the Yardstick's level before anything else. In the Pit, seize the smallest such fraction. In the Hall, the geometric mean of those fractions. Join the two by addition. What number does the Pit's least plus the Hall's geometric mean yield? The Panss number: 1.94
